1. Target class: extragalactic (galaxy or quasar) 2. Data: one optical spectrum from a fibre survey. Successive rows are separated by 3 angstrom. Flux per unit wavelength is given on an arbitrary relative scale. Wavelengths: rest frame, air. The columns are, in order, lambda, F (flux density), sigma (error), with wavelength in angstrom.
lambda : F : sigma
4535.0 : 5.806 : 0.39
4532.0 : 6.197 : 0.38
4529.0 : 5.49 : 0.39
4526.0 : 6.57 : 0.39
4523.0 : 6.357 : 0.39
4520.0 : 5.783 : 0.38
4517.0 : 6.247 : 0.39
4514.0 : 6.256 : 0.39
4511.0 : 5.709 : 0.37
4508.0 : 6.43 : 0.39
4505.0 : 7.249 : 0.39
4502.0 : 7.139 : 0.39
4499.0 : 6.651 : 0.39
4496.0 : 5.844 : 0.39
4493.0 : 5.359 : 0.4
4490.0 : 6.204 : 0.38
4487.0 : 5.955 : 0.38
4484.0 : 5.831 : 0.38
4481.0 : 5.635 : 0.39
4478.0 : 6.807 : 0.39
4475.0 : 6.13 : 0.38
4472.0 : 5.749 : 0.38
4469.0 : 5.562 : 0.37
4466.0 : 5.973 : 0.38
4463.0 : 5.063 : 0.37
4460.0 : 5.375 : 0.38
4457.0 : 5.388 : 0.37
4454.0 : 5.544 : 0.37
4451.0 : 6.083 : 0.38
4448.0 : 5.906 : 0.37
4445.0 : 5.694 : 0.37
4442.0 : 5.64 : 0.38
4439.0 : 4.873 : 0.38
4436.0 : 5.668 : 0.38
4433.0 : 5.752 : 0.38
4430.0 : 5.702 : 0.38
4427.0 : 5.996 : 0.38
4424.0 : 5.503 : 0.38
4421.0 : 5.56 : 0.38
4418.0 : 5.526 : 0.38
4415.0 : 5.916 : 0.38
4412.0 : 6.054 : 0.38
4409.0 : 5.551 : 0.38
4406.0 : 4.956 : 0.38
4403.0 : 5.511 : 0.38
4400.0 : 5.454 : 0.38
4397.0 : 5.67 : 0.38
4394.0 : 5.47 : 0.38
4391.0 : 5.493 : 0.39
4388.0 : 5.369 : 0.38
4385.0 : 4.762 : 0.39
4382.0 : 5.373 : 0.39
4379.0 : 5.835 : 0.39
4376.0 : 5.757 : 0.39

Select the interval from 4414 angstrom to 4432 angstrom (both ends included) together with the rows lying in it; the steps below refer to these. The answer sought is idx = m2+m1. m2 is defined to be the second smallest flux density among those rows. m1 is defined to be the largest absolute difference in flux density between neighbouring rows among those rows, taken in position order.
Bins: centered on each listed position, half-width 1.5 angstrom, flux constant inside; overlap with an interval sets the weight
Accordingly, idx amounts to 6.02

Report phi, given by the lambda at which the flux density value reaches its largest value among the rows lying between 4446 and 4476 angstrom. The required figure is 4475.0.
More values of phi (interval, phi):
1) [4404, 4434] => 4412.0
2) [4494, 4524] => 4505.0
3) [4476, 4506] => 4505.0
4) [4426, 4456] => 4451.0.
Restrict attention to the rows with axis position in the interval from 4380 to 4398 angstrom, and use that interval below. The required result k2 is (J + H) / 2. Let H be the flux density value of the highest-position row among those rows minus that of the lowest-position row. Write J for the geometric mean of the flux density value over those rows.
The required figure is 2.82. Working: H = 0.3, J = 5.35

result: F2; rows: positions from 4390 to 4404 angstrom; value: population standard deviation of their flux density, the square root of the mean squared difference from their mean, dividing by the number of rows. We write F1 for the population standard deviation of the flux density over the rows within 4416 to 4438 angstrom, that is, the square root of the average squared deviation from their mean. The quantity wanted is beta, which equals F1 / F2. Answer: 2.03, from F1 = 0.16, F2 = 0.08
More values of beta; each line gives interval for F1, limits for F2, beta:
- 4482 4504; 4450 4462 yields 1.90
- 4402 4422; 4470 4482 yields 0.71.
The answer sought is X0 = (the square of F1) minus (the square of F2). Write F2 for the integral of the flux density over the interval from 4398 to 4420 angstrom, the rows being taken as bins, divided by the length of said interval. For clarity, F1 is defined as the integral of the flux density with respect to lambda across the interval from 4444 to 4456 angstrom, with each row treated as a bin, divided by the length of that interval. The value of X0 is 3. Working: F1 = 5.8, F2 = 5.57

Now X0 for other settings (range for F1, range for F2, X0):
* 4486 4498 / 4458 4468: 5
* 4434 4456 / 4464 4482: -4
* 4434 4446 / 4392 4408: 1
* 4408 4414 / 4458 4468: 4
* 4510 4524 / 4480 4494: 3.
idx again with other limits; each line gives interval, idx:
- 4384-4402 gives 5.98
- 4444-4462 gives 5.93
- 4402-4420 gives 6.11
